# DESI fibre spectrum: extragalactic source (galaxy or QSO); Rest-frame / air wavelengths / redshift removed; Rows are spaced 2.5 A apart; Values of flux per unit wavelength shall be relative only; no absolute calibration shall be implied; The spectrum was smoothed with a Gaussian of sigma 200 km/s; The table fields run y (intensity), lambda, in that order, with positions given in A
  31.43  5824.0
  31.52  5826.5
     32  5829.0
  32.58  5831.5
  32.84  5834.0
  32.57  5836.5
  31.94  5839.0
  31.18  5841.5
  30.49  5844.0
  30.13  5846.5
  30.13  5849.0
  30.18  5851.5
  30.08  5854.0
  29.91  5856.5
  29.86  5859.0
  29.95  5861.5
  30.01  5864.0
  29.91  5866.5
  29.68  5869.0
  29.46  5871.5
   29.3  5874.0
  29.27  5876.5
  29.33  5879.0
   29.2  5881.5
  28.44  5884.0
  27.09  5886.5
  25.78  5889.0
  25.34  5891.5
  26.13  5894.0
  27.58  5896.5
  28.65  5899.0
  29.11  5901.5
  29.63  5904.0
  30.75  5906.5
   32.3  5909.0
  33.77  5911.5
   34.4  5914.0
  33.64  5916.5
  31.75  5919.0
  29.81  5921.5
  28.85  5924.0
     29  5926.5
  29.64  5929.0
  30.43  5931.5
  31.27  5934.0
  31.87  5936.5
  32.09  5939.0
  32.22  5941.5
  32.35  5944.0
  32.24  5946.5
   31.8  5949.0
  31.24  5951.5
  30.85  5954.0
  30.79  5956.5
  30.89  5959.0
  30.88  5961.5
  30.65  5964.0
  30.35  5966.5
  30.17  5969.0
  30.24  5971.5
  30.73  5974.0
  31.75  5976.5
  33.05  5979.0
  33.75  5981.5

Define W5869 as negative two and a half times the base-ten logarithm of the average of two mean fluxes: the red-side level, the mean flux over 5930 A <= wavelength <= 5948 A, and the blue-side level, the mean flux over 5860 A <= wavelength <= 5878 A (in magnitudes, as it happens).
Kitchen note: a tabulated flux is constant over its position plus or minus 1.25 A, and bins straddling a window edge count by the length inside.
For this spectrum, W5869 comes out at -3.72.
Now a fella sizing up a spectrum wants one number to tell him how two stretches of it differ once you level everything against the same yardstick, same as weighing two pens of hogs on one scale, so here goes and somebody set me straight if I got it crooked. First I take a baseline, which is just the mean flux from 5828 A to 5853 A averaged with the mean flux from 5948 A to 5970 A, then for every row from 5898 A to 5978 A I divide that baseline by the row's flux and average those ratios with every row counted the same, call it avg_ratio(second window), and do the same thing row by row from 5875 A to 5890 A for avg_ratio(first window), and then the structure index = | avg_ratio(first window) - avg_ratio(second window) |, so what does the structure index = 0.10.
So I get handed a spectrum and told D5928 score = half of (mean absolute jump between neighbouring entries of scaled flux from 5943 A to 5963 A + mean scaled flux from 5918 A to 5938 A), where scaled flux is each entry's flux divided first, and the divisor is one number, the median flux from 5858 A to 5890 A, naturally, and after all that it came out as 0.52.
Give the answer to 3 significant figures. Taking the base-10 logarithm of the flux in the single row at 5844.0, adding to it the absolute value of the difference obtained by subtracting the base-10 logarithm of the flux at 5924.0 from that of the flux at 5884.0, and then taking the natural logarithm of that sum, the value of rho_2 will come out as 0.399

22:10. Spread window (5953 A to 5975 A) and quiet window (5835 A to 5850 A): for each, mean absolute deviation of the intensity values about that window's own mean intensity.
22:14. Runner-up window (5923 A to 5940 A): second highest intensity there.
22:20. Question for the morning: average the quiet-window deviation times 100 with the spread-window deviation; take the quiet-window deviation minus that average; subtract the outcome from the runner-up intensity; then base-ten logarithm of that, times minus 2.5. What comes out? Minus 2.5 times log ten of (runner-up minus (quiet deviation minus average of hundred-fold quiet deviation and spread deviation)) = -4.6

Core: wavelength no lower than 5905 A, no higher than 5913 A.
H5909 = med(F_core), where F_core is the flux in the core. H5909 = 32.3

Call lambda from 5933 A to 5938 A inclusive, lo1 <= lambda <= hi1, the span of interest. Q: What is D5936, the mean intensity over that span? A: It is 31.6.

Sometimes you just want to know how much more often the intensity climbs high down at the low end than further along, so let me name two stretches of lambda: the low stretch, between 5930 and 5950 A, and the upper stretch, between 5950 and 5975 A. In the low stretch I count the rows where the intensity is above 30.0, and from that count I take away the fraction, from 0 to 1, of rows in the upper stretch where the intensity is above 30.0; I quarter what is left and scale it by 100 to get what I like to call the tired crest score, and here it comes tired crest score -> 175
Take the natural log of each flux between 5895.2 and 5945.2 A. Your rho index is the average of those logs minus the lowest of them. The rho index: 0.11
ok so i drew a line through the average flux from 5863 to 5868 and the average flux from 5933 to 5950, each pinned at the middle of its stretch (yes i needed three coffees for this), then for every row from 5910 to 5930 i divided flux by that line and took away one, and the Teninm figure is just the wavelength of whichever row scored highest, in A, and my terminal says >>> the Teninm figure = 5914.0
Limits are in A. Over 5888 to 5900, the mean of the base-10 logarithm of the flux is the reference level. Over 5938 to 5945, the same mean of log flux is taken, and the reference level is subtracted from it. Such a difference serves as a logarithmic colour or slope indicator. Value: 0.082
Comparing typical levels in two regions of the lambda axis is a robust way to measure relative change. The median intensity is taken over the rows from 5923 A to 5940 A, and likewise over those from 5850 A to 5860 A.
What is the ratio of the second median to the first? 0.99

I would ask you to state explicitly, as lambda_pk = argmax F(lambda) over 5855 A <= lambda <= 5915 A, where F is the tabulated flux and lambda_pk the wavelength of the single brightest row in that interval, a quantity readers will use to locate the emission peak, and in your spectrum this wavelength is 5914.0 A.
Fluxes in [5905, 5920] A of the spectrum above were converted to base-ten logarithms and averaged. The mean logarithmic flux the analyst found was 1.515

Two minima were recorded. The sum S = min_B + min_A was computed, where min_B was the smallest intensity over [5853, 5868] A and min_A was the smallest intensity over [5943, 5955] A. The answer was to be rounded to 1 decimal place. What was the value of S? 60.7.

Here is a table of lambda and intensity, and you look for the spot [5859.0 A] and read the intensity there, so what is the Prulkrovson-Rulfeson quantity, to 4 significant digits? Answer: 29.86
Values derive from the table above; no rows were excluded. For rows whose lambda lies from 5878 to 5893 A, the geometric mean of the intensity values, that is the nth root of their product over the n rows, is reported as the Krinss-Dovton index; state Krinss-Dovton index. 27.5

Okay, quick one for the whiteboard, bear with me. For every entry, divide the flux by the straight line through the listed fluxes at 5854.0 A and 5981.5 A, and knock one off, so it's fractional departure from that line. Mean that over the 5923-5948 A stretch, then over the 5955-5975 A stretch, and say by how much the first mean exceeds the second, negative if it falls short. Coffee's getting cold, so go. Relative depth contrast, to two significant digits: 0.037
